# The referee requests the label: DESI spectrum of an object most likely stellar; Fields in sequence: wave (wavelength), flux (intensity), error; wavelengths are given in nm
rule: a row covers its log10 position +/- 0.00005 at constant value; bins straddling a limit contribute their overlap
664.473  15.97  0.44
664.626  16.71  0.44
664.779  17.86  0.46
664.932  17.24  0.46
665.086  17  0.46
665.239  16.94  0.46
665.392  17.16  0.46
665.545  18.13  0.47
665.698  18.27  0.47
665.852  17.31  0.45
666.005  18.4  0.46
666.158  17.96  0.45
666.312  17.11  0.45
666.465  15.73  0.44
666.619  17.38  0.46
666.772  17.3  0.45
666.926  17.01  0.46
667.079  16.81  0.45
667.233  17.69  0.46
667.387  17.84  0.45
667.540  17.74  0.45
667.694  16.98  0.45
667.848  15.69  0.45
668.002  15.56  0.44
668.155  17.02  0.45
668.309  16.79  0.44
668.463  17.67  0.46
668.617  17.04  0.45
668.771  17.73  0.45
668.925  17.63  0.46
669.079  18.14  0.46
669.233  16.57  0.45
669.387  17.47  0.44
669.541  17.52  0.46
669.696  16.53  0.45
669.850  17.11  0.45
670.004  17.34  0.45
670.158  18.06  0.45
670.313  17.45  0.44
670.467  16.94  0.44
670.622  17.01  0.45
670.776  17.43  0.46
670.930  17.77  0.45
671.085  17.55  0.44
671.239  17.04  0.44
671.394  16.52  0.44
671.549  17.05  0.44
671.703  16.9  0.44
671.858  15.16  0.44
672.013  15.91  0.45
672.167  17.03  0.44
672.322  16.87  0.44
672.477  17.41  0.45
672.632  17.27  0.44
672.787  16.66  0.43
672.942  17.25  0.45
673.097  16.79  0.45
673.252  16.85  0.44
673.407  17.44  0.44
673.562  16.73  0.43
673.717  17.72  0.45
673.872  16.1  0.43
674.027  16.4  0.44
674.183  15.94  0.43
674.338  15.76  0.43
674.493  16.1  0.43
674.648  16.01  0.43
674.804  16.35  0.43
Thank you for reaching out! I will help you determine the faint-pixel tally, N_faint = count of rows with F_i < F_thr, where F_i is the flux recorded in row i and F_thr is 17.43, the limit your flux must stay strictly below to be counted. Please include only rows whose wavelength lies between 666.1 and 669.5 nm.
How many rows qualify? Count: 13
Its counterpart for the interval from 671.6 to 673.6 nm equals 12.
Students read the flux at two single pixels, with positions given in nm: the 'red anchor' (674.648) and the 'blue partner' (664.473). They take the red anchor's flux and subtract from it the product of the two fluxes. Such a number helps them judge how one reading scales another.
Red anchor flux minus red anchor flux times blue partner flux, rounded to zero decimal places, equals -240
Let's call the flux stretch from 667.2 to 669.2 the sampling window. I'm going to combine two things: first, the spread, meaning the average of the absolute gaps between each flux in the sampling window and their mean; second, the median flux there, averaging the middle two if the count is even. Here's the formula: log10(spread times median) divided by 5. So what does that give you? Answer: 0.209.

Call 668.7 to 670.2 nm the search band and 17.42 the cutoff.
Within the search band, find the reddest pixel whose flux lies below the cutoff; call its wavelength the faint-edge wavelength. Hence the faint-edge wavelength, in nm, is 670.004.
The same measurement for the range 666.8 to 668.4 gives 668.309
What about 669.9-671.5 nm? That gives 671.394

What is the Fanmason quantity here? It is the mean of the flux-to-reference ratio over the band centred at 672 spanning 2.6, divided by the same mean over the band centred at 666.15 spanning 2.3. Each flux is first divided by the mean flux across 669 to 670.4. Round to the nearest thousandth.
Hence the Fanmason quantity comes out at 0.975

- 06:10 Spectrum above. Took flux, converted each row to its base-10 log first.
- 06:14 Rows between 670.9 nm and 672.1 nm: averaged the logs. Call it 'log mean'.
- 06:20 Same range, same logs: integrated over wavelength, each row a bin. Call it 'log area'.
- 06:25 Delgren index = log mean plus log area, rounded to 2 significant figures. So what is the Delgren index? 2.7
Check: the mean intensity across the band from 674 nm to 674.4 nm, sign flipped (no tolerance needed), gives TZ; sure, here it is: -16.0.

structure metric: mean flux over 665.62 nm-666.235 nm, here 18.0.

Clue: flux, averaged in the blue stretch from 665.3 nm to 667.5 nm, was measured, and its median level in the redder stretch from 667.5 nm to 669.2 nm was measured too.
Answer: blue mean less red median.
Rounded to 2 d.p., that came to 0.40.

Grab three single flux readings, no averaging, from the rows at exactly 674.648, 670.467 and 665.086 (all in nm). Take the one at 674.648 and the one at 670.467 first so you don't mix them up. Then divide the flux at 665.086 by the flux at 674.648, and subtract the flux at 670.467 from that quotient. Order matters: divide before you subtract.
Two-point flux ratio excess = -15.9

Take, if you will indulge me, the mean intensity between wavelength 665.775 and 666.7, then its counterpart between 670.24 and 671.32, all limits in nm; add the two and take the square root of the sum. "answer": 5.88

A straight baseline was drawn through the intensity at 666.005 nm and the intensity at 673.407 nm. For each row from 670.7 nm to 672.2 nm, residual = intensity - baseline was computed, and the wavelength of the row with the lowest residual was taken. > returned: 671.858 nm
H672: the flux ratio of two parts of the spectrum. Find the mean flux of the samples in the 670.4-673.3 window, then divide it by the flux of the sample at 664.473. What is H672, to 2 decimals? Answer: 1.06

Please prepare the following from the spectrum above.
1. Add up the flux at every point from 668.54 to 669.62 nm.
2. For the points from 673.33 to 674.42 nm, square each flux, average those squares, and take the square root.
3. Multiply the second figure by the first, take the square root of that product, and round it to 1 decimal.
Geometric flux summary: 45.0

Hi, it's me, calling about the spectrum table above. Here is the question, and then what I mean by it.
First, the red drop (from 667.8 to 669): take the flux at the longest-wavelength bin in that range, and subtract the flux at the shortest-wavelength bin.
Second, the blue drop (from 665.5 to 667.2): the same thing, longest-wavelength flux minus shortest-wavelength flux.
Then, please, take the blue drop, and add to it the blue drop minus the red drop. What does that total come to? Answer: -4.6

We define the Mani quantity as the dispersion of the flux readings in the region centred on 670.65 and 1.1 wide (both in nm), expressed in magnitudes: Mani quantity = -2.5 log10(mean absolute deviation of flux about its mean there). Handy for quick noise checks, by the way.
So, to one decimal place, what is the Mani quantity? 1.4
